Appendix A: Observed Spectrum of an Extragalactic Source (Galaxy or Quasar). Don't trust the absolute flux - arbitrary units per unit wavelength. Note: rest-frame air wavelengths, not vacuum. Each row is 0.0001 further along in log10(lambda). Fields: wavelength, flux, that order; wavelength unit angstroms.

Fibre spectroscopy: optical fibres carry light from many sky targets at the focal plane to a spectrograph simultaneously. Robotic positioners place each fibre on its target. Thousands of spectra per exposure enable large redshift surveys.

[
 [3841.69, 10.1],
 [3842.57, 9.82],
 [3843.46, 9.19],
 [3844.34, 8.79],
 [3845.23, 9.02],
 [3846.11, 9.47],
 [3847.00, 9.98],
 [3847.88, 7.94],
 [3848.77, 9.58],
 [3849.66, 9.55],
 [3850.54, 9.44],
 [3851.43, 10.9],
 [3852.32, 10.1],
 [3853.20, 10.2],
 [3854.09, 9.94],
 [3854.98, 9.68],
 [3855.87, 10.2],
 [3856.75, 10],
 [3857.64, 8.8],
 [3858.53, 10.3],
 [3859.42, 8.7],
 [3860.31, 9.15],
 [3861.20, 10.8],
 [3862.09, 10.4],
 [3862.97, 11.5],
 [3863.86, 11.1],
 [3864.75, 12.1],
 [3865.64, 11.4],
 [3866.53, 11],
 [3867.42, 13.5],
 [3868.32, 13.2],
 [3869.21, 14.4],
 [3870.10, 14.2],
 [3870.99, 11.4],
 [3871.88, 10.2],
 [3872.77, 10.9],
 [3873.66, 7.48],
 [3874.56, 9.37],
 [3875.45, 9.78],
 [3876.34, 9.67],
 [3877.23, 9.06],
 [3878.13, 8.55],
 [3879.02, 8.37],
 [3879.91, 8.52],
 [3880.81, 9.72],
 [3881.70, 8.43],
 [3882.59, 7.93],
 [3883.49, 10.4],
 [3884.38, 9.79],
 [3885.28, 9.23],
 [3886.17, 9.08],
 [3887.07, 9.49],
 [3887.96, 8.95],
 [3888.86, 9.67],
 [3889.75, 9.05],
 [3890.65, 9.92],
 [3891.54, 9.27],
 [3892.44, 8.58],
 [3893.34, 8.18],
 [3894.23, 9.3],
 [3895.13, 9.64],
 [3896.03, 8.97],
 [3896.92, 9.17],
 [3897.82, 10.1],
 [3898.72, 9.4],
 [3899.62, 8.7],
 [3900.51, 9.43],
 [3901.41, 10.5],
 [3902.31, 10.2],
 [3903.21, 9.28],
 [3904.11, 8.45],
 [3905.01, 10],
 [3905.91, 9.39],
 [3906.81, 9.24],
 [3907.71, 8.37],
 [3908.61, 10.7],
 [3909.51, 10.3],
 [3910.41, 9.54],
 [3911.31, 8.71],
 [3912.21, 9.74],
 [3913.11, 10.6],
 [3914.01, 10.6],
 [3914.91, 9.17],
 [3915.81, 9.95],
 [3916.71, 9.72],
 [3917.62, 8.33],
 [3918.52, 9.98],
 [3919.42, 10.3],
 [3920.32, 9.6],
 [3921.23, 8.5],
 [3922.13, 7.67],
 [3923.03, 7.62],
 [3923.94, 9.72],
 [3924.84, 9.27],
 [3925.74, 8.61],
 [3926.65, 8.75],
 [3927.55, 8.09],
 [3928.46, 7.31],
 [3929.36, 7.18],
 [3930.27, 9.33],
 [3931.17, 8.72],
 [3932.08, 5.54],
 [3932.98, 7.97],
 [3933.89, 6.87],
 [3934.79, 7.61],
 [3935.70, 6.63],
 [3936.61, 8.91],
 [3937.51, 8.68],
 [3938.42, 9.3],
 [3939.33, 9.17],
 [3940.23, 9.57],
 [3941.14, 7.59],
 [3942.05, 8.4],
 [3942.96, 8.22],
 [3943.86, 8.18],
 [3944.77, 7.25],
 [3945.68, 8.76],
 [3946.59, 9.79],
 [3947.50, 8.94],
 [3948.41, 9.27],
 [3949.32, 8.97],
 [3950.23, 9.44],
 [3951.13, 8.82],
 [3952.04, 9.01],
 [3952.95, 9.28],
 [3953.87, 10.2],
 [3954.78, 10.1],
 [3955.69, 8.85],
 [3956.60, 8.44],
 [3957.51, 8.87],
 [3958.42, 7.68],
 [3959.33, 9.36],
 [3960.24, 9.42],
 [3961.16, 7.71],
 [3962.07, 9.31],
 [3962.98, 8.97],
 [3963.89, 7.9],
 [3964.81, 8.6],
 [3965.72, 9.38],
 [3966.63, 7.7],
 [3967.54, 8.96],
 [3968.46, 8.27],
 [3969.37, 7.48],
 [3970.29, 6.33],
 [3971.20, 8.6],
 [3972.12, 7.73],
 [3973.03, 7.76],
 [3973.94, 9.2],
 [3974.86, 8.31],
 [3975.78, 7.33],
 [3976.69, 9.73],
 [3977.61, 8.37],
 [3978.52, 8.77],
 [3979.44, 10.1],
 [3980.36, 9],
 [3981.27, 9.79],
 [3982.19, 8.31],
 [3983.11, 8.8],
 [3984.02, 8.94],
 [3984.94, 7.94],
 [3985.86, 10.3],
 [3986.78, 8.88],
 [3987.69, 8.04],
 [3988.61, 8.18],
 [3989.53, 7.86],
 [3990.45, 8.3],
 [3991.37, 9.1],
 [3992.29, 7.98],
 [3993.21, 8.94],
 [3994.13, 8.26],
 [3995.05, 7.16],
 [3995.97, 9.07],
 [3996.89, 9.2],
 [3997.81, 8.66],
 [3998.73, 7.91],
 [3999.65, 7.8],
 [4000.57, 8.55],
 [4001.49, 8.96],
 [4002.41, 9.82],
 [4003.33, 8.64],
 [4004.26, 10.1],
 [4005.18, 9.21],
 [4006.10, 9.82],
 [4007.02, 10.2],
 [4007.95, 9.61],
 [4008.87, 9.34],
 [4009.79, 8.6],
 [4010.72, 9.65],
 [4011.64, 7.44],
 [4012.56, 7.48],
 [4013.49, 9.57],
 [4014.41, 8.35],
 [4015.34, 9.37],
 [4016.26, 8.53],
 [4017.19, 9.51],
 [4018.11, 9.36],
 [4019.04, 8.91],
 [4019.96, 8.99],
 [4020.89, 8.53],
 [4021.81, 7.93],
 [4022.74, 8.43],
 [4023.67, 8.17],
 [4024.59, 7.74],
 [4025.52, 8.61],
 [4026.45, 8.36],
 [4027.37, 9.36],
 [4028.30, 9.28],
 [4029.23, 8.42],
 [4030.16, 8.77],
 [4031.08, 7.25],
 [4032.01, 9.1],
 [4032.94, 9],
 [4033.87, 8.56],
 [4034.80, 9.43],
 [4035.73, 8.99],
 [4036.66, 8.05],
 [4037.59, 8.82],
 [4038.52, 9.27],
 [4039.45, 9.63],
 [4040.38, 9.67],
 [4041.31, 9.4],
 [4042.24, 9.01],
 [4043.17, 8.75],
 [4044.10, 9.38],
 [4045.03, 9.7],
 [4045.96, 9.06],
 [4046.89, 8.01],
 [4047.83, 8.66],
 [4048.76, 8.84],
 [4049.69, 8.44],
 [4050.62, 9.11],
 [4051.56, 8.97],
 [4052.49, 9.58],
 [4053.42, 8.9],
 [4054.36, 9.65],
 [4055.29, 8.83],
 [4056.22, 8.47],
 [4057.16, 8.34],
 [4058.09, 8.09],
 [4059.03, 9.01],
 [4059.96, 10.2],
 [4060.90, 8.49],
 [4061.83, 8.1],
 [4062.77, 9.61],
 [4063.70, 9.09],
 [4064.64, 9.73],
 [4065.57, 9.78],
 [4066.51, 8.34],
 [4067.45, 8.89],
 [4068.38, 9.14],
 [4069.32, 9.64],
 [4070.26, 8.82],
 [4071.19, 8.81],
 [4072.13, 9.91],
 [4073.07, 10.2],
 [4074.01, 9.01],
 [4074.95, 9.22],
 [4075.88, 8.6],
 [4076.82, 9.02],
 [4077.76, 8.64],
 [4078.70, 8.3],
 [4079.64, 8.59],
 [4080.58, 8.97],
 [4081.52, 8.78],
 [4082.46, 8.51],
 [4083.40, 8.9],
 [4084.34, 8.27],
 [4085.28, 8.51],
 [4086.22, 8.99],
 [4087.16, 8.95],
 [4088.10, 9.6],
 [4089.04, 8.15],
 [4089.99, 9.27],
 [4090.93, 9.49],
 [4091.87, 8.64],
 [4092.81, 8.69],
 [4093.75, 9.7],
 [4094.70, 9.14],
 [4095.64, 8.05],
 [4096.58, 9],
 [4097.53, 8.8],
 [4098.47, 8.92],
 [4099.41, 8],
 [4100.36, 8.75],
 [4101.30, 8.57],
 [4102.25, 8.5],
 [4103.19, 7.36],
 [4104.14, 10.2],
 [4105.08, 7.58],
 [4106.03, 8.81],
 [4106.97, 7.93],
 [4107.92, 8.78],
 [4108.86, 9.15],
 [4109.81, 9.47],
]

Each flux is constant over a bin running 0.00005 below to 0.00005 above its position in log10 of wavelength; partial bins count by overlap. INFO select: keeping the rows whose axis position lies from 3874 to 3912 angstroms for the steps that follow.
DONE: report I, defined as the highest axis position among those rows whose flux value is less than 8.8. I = 3911.31 angstroms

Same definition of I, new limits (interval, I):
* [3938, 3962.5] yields 3961.16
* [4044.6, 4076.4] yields 4075.88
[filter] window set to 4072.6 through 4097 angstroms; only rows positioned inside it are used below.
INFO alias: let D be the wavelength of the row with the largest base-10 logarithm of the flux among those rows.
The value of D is 4073.07 angstroms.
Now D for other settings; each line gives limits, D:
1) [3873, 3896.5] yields 3883.49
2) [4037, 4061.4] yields 4059.96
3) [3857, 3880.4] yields 3869.21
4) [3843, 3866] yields 3864.75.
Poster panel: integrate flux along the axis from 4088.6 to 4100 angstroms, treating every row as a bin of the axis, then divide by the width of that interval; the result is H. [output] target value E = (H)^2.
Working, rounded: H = 8.82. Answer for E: 77.7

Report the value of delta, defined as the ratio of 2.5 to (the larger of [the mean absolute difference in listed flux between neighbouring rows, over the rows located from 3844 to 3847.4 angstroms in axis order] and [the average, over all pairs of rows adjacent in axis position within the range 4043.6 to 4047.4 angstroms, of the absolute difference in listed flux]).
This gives 3.7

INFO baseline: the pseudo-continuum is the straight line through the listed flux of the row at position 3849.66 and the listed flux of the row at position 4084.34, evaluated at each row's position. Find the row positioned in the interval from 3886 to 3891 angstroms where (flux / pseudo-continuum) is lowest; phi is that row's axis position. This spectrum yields 3887.96 angstroms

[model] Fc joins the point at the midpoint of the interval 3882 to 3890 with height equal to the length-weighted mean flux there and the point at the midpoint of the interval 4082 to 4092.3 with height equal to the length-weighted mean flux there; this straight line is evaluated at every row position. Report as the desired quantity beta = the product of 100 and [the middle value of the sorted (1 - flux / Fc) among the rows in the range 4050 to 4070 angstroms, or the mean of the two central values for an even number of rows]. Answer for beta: -1.2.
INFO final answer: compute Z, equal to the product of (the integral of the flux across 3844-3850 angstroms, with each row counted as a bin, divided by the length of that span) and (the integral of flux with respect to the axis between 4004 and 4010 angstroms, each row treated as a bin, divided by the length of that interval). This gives 88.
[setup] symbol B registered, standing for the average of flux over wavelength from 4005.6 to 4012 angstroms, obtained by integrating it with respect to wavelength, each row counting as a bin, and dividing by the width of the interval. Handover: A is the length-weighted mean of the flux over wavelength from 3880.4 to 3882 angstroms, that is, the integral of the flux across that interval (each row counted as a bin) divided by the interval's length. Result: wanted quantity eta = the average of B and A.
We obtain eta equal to 9.20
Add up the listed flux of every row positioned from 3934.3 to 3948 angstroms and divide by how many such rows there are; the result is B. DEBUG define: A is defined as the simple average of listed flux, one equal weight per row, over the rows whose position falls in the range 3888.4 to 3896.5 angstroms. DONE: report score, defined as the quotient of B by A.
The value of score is 0.92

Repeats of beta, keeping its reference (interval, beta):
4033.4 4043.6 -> -0.8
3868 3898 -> -0.5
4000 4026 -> 0.9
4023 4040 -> 1.9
